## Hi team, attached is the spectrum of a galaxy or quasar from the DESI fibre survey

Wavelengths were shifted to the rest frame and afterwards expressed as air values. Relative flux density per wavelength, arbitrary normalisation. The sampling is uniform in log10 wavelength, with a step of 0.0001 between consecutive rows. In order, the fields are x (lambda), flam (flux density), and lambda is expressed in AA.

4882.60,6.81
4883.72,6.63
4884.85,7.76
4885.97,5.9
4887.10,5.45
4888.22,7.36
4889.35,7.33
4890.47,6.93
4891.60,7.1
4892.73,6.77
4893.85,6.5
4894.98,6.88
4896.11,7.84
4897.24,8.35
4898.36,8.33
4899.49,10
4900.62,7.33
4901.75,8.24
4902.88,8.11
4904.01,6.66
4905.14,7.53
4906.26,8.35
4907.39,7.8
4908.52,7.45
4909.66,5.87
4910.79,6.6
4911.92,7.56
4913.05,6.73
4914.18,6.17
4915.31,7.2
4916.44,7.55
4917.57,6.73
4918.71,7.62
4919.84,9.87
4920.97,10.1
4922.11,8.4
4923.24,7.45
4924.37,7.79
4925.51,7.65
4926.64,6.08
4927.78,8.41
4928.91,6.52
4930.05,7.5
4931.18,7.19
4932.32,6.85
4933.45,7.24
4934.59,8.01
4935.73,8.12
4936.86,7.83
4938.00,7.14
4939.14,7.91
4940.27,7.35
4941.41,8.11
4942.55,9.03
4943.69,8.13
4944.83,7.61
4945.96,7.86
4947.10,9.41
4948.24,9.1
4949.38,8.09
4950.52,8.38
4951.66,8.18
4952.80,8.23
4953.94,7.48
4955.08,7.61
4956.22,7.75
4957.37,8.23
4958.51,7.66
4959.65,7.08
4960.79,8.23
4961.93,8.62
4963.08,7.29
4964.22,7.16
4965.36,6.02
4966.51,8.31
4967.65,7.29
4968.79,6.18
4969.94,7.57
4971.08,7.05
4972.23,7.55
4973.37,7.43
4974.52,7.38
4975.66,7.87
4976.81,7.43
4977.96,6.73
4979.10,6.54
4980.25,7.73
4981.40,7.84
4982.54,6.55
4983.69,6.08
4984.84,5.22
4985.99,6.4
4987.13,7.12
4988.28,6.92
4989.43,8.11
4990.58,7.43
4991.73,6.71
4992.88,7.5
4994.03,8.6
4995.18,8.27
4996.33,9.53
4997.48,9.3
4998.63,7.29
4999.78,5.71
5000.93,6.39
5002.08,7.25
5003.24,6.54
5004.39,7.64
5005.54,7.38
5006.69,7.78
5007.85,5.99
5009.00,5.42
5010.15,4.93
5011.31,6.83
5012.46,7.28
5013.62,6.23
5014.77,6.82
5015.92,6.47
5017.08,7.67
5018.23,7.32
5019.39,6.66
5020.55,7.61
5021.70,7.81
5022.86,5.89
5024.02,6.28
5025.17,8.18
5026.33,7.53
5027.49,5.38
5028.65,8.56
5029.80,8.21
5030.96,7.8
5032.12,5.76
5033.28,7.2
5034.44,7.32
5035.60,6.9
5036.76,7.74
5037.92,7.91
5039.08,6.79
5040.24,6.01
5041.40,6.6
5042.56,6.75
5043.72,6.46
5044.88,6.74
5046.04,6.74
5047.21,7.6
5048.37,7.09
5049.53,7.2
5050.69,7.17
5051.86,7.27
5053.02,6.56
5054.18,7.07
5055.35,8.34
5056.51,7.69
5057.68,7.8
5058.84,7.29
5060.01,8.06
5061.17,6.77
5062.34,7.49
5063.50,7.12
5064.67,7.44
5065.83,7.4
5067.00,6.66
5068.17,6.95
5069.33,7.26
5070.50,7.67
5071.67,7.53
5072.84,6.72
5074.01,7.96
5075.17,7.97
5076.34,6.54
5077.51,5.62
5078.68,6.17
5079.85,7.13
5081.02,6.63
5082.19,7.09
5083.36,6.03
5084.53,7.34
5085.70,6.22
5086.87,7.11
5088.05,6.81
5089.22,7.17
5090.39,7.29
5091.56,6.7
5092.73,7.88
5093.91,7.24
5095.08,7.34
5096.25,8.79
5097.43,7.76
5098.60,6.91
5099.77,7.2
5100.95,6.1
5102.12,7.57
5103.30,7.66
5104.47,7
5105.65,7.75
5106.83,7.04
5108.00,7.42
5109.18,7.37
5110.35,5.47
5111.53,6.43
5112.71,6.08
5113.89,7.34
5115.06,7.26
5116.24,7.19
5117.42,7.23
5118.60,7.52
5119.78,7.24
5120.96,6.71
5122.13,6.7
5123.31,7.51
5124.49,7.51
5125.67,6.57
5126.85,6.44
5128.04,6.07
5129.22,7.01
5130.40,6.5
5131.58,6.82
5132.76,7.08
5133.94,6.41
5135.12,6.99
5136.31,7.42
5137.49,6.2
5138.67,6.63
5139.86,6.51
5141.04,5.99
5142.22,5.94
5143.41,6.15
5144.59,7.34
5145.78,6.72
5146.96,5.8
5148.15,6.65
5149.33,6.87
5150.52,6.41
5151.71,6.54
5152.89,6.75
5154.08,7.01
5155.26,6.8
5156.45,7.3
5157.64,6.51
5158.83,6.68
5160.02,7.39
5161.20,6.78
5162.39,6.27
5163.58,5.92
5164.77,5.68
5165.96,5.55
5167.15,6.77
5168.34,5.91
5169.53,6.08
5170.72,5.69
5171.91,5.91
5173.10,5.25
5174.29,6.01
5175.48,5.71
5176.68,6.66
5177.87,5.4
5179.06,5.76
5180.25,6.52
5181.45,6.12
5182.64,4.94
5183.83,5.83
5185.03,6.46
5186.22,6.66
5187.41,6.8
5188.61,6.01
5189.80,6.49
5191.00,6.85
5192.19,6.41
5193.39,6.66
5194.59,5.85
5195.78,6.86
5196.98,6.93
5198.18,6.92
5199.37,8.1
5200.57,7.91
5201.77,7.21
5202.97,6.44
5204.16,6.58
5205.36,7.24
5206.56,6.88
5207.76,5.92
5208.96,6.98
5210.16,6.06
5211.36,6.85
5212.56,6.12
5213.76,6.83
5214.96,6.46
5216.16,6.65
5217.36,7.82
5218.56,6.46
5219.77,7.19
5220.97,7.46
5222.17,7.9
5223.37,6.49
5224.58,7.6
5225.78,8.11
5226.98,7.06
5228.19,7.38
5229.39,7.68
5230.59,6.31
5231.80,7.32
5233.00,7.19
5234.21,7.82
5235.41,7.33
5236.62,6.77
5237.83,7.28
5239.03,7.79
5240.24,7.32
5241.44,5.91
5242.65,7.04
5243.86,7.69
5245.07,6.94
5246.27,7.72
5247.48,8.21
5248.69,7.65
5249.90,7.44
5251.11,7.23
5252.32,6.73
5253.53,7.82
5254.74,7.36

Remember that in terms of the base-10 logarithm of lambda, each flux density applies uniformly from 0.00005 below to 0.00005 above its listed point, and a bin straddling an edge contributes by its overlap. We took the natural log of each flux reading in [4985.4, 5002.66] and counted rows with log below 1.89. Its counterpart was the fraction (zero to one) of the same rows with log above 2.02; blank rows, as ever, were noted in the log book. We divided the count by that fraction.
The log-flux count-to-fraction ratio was 9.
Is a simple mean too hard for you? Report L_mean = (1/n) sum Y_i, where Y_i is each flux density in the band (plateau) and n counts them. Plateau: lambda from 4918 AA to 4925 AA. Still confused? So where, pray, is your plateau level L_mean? 8.5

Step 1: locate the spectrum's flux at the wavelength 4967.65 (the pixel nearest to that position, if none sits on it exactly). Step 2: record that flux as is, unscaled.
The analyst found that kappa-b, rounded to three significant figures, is 7.29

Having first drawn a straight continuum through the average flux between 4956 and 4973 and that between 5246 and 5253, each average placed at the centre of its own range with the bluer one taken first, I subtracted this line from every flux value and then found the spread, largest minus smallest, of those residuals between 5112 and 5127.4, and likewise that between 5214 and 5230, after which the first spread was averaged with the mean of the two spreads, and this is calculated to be 1.5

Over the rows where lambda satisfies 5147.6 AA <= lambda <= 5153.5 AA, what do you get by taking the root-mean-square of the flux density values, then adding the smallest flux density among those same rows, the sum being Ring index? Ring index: 13.1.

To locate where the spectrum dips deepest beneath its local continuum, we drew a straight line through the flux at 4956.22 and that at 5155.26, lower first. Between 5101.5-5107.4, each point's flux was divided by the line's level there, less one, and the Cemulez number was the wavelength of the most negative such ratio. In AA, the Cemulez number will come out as 5104.47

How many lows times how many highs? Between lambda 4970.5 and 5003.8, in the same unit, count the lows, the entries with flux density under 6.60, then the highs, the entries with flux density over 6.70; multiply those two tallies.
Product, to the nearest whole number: 168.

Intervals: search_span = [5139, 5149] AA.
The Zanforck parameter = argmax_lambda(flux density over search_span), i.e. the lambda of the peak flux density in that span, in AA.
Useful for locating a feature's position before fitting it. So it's 5144.59 AA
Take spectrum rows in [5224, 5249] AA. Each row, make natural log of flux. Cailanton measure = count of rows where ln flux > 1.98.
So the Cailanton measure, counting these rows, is 14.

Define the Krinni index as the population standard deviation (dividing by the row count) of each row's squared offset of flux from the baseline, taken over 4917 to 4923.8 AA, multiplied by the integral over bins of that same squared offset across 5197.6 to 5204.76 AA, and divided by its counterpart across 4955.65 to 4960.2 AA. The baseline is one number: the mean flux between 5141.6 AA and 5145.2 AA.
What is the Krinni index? 4.6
